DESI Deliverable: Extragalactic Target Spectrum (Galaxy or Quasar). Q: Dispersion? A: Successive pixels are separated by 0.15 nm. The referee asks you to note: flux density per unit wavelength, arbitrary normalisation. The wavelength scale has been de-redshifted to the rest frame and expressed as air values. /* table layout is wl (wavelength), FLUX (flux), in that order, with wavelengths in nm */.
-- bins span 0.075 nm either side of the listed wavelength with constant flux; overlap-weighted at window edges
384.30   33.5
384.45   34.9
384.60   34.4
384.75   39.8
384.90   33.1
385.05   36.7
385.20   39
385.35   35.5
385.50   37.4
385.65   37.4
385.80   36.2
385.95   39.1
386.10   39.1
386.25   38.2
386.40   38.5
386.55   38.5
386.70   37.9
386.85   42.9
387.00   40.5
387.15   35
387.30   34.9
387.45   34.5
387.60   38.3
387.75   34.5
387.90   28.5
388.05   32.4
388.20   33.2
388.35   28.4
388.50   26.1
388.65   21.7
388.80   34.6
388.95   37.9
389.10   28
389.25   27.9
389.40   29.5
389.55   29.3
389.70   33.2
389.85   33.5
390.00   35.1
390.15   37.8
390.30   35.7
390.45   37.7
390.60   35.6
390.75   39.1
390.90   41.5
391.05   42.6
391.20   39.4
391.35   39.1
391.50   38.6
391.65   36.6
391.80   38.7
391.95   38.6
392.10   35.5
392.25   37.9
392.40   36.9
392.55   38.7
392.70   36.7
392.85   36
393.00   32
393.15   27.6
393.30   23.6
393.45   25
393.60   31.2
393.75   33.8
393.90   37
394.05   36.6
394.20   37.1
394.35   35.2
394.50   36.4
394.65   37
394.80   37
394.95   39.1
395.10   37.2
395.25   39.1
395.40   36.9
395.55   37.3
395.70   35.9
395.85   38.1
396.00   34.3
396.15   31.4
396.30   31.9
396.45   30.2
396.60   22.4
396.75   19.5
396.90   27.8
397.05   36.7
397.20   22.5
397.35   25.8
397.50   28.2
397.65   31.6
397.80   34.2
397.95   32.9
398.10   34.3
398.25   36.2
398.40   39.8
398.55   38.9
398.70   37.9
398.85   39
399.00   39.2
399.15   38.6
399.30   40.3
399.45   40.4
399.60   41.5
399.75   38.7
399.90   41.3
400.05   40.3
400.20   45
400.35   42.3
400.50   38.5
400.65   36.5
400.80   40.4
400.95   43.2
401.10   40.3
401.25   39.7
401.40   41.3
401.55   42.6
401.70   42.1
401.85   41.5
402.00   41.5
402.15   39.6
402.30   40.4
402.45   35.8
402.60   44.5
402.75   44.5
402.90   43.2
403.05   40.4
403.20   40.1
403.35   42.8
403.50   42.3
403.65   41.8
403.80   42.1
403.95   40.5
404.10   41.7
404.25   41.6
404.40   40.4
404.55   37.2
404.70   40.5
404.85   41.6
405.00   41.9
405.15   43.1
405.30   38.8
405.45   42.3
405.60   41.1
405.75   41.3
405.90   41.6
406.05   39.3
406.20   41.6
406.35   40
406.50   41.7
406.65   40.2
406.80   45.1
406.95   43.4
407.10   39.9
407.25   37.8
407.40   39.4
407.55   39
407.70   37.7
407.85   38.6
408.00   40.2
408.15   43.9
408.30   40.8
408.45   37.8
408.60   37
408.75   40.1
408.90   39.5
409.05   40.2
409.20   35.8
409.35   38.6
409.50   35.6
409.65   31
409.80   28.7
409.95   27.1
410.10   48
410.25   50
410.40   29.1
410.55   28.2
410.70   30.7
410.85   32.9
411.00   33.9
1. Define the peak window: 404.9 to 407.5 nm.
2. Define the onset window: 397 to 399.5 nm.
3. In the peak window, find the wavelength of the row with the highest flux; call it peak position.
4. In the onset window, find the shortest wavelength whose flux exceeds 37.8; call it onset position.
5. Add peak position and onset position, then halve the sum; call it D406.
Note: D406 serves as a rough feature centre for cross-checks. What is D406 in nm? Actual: 402.60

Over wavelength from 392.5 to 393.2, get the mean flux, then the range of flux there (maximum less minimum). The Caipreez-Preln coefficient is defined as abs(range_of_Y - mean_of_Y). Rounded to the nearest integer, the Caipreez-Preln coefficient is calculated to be 23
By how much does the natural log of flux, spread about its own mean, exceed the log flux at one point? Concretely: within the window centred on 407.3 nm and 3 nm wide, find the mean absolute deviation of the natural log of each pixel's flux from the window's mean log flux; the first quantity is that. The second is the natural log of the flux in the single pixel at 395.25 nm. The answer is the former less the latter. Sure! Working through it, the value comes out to -3.63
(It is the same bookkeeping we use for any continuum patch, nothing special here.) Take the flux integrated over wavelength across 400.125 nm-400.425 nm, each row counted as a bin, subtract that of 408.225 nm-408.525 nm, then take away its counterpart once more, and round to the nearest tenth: -10.5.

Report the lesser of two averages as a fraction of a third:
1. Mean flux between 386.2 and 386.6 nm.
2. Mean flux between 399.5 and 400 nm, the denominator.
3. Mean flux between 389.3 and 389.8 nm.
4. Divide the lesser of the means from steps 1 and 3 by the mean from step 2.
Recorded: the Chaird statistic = 0.76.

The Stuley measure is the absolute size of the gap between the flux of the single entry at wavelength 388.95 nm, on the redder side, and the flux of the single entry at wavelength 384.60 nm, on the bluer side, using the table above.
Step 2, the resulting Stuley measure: 3.5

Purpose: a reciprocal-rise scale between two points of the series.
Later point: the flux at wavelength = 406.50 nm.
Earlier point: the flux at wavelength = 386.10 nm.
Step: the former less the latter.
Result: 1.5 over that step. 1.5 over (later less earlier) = 0.58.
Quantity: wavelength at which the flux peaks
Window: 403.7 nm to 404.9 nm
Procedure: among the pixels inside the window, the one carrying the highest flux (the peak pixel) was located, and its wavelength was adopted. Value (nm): 403.80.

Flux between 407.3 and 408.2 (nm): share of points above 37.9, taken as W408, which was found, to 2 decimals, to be 0.83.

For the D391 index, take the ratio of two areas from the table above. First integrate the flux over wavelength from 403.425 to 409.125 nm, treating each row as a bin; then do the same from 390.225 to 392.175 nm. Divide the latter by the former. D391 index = 0.3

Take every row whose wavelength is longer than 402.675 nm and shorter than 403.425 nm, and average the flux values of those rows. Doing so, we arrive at 42.2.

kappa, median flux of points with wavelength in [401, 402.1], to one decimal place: 41.5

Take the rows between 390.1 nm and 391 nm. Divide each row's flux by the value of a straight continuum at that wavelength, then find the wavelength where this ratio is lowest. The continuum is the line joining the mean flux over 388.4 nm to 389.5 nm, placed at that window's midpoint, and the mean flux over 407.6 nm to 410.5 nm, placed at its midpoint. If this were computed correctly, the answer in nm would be 390.60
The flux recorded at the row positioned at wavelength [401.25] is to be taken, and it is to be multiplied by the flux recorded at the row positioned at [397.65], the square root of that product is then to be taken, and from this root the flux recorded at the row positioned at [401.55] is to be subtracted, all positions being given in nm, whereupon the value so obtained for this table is -7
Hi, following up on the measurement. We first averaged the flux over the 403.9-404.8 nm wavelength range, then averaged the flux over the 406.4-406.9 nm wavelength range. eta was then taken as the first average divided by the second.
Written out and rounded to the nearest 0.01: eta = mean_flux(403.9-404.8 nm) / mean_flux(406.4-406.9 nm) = 0.95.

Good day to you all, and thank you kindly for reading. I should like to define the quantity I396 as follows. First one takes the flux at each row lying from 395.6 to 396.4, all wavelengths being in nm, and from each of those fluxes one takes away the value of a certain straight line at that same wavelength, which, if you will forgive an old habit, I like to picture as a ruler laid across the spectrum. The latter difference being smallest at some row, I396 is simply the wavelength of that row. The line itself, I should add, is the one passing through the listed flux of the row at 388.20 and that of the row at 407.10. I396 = 396.15 nm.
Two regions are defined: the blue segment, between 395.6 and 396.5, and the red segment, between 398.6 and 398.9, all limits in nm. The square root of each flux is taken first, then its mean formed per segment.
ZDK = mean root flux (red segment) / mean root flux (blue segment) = 1.07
